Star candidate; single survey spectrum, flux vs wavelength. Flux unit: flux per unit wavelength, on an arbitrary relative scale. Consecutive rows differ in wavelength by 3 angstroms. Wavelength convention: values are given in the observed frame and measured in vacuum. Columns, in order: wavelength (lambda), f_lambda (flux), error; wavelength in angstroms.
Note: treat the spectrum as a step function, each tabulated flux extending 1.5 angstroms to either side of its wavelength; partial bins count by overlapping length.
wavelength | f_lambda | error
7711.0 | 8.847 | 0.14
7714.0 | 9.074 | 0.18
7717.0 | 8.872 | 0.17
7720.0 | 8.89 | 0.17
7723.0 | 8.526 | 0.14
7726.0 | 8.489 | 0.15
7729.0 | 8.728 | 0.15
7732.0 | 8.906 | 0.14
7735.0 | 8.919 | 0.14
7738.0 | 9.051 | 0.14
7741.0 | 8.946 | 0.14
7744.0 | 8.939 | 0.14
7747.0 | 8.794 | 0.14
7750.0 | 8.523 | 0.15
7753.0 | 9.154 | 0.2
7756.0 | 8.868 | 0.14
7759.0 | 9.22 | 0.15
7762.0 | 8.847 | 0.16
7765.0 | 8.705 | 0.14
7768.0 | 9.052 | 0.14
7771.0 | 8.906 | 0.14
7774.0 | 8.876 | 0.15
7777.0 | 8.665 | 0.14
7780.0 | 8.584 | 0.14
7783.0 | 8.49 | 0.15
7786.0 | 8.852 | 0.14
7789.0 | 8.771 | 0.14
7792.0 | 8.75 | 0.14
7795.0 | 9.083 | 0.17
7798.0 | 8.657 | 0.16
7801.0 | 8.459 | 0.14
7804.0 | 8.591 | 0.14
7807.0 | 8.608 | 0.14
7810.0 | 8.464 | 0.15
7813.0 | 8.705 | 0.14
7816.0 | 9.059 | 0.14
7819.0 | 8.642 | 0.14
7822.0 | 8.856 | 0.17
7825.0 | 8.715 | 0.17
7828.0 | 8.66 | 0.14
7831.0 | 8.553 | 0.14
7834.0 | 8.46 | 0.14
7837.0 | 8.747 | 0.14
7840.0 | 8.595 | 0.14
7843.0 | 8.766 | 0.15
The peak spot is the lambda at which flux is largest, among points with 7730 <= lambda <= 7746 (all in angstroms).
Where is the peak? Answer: 7738.0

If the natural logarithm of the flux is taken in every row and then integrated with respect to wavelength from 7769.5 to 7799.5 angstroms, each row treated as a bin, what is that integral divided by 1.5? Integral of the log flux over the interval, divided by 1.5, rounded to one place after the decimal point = 43.4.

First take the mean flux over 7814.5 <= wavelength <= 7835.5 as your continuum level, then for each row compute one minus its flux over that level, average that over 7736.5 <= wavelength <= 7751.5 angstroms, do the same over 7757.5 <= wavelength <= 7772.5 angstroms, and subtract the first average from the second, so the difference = -0.011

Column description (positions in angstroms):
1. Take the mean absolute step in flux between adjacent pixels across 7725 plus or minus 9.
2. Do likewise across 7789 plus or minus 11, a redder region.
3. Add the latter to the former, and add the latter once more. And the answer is 0.606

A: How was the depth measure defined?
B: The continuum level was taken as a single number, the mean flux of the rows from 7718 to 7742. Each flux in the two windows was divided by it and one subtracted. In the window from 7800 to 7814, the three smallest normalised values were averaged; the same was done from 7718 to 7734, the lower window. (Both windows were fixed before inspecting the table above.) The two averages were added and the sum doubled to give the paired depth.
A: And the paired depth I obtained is -0.12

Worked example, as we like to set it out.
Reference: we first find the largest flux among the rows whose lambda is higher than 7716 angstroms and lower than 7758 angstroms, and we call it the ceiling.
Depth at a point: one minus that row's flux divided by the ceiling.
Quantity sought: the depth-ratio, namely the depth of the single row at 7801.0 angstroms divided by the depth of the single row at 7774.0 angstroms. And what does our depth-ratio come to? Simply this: 2.5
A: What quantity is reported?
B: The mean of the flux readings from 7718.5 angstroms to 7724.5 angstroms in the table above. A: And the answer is 8.71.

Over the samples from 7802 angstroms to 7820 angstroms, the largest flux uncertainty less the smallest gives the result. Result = 0.010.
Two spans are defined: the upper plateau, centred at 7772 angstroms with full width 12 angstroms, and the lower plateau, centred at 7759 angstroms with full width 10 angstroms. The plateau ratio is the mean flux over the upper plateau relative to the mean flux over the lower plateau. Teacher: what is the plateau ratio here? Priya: 0.99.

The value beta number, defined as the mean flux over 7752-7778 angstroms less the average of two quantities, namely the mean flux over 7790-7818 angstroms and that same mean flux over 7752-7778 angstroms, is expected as 0.107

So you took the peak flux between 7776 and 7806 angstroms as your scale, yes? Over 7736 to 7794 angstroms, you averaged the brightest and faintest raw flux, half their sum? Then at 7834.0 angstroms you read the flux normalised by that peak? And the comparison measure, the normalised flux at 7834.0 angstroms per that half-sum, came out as 0.105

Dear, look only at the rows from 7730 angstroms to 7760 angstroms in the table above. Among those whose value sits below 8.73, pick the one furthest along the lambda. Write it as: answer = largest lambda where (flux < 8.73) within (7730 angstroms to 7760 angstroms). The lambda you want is 7750.0 angstroms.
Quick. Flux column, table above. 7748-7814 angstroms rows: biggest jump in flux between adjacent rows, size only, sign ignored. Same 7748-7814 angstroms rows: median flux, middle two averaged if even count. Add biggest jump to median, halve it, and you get 4.68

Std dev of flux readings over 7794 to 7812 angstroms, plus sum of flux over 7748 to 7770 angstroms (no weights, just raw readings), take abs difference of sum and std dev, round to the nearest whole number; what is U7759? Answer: 62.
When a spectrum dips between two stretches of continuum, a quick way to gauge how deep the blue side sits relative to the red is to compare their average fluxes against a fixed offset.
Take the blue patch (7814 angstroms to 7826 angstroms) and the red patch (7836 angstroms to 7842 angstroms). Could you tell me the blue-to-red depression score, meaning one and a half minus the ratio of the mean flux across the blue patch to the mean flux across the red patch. 0.483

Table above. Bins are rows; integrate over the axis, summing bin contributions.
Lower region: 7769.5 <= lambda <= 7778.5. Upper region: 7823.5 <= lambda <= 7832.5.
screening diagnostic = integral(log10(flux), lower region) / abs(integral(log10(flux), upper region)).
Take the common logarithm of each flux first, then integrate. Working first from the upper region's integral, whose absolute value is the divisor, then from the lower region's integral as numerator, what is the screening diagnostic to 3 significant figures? 1.01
